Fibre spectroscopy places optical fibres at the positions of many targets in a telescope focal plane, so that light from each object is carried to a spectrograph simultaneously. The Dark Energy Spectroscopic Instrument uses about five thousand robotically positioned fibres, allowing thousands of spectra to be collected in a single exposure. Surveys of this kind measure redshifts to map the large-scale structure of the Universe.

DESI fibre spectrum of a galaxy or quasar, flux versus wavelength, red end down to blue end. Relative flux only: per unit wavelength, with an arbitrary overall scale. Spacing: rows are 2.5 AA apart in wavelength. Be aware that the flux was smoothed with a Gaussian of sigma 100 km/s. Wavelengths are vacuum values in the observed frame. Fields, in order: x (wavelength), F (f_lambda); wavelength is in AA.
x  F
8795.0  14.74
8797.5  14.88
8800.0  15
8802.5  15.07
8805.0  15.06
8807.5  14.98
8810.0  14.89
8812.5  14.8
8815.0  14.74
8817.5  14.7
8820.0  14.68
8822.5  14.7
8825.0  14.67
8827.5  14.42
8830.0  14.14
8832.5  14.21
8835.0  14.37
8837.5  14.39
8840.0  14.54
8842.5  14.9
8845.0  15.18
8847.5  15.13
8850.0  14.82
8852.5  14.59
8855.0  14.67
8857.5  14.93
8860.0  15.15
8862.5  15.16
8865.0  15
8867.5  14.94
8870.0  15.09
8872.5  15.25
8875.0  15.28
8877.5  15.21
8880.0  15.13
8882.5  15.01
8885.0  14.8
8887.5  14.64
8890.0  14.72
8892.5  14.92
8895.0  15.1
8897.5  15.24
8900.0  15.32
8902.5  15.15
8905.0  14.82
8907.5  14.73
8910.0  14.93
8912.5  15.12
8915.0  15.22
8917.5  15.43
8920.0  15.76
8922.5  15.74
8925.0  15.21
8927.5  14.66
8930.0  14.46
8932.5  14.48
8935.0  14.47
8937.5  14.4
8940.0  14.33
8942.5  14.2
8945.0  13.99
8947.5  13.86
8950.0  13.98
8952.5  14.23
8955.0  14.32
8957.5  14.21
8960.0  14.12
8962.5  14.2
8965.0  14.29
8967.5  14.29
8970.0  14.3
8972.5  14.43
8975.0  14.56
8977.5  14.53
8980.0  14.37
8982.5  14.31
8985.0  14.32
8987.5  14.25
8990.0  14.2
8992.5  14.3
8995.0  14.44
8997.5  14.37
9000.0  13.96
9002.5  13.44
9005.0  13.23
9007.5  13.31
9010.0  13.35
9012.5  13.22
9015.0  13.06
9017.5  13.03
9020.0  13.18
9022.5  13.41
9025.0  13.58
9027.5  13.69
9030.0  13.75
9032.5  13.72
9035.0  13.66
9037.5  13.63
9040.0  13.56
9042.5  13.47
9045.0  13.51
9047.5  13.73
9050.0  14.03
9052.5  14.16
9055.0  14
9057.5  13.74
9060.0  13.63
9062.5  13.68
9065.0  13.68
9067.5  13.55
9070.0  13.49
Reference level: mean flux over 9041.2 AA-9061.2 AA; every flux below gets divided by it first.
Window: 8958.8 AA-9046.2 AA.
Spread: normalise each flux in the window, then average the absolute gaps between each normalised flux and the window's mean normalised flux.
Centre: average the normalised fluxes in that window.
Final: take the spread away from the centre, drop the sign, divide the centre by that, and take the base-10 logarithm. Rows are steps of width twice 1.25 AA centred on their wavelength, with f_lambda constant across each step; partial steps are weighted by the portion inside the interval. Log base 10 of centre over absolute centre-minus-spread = 0.014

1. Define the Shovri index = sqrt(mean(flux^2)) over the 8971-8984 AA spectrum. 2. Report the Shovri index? 14.4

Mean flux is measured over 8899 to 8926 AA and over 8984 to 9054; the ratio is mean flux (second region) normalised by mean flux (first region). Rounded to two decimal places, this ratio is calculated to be 0.90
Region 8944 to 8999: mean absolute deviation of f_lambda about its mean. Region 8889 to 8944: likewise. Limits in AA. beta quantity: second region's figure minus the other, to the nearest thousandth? 0.241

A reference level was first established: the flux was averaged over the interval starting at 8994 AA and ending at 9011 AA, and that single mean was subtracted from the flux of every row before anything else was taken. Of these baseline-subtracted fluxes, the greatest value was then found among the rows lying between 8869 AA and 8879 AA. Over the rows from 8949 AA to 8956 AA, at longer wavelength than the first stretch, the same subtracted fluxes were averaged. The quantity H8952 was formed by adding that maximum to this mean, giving 2.0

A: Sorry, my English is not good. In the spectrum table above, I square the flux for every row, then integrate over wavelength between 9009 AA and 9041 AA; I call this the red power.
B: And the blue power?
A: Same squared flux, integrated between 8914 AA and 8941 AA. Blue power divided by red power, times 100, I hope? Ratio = 104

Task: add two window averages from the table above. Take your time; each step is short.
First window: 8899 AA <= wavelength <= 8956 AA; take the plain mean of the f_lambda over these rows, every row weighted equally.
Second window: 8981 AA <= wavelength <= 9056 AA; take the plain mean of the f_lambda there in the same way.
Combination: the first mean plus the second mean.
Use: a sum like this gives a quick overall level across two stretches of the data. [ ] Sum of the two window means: 28.5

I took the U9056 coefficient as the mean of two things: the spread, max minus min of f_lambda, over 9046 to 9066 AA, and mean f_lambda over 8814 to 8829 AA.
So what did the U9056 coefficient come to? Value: 7.6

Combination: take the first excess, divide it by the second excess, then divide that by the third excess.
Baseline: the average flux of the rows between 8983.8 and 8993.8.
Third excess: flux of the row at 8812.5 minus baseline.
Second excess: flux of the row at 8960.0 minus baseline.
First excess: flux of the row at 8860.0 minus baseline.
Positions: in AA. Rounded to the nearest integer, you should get -11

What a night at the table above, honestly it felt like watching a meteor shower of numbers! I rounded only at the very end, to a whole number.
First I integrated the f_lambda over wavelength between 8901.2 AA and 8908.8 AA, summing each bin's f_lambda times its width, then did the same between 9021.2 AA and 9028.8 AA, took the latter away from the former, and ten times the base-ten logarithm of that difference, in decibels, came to 10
